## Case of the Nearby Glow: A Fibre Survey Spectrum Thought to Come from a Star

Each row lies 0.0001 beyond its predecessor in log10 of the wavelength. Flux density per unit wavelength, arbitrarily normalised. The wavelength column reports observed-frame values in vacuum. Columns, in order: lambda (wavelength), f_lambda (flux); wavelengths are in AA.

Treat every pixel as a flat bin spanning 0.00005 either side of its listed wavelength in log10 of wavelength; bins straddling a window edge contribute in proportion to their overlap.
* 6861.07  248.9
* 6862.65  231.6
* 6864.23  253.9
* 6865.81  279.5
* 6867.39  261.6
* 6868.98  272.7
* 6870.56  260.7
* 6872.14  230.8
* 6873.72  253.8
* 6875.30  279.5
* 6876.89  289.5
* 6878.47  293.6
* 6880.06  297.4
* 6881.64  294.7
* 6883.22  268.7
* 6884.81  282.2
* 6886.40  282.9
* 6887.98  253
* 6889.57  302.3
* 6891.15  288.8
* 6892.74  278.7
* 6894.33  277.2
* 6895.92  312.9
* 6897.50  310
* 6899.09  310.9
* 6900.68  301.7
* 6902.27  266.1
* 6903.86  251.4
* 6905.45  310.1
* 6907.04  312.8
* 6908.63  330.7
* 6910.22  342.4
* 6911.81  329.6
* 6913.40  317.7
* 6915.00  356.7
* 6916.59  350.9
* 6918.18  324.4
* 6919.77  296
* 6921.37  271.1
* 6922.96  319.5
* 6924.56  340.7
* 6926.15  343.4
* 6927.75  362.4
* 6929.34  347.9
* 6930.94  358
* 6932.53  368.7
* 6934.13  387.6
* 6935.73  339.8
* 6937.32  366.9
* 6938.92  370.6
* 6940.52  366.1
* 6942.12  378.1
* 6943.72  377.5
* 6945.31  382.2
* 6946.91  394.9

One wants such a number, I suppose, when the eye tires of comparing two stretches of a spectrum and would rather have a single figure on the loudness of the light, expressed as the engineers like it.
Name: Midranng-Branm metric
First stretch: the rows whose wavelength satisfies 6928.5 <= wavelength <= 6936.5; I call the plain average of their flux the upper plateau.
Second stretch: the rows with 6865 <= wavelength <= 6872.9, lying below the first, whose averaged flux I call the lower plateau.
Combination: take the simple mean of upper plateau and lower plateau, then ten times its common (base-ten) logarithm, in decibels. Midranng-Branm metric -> 24.9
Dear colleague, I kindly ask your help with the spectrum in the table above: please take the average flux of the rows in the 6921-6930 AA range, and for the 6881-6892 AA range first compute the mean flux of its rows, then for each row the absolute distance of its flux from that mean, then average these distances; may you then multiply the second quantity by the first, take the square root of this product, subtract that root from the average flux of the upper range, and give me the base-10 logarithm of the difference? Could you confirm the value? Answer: 2.43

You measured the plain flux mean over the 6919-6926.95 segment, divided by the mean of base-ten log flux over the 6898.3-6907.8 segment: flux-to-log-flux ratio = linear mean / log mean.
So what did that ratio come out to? 127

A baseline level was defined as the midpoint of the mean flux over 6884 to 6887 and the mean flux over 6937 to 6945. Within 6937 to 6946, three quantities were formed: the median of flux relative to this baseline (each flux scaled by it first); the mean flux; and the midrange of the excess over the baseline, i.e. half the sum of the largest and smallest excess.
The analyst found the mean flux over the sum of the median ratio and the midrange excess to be 7.8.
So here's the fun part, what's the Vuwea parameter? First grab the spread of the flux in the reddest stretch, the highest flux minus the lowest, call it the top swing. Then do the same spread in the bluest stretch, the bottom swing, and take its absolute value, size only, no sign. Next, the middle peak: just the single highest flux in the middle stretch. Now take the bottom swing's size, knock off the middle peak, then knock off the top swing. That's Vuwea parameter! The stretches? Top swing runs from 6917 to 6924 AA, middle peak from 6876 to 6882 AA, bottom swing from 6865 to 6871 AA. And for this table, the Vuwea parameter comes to -332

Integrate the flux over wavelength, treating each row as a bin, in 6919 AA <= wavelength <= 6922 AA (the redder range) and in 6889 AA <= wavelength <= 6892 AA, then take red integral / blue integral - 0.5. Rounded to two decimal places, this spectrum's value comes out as 0.46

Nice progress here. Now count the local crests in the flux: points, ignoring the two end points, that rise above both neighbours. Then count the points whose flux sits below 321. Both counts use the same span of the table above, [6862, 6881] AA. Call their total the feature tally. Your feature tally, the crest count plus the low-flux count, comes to 14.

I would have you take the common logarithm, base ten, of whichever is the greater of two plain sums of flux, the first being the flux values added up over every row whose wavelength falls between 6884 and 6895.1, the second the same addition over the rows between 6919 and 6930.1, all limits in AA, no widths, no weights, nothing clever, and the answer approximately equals 3.36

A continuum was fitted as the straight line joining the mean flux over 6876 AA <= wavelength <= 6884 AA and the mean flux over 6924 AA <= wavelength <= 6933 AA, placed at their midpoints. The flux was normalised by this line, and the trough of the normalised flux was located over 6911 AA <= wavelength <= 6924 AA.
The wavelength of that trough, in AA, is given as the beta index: 6921.37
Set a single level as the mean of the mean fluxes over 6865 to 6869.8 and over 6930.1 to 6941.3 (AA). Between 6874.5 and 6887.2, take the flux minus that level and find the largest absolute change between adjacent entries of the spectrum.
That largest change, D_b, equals 26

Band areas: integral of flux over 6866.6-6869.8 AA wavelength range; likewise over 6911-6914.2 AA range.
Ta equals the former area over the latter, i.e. 0.82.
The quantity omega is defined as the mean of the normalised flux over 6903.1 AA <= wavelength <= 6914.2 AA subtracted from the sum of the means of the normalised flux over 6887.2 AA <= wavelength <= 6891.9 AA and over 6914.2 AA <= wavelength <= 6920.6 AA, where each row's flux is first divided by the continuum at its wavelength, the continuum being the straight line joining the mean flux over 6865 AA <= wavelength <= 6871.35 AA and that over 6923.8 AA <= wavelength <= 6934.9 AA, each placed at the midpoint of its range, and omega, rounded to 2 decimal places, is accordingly 0.96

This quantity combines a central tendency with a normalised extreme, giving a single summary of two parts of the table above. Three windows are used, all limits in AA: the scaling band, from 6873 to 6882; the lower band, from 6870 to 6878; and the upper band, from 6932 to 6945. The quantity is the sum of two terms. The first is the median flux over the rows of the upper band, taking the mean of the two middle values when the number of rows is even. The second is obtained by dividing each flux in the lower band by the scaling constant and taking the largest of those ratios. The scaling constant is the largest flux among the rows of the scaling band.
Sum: 371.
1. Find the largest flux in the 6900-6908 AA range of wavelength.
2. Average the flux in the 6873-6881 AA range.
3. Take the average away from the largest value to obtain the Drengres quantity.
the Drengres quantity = 30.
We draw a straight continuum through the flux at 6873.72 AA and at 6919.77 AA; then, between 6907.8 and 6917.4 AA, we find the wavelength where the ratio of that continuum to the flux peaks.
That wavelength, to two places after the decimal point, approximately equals 6913.40 AA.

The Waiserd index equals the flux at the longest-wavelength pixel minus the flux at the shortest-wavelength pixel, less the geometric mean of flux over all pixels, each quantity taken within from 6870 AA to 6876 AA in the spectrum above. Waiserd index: -237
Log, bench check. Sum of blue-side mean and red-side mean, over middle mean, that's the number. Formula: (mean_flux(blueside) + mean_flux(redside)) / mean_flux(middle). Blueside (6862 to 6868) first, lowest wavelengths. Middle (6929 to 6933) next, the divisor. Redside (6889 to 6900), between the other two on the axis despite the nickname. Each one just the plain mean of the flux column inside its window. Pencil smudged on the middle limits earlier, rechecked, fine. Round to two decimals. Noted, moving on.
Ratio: 1.55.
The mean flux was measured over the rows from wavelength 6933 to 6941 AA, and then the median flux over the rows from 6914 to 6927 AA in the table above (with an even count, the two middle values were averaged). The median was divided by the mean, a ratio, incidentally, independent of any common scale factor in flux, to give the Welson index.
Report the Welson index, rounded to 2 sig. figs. 0.91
